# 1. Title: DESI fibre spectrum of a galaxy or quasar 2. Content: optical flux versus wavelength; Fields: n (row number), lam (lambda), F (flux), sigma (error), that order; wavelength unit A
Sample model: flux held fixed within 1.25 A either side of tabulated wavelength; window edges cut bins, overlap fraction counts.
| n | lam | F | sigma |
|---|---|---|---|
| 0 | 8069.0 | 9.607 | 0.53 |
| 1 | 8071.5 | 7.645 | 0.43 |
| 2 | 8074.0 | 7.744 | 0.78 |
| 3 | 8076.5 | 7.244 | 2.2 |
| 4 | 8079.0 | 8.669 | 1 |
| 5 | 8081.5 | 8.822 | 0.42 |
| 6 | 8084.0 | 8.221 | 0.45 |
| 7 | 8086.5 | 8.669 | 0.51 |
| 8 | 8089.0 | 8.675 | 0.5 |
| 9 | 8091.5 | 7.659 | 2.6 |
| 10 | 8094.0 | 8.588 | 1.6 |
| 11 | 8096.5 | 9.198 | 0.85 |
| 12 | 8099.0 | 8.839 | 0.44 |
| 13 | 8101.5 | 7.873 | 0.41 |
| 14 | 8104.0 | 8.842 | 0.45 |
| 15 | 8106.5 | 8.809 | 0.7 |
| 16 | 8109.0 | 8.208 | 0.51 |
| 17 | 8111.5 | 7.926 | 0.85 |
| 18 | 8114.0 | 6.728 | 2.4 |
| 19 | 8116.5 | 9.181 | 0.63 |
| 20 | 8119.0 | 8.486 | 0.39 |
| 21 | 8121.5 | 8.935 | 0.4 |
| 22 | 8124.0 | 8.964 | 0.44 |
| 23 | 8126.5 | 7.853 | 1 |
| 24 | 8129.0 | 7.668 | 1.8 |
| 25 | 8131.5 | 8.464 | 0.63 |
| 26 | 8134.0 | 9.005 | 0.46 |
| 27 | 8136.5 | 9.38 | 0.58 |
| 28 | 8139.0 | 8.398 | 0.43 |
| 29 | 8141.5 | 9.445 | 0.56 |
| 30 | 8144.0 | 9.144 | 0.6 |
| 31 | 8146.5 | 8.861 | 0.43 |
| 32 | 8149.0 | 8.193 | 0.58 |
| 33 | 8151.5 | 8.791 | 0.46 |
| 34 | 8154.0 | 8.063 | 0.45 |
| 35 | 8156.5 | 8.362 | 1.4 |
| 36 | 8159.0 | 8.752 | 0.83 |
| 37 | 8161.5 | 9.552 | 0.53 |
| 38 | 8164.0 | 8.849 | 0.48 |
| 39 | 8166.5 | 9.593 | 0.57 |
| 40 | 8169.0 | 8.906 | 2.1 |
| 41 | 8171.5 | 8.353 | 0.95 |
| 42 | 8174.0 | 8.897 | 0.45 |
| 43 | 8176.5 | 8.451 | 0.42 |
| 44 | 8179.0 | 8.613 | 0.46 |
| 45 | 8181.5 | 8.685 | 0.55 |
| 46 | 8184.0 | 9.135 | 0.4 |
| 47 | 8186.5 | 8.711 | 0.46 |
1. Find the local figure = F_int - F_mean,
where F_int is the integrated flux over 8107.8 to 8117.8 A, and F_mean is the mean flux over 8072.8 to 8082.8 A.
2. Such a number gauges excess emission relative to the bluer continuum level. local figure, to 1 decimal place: 72.0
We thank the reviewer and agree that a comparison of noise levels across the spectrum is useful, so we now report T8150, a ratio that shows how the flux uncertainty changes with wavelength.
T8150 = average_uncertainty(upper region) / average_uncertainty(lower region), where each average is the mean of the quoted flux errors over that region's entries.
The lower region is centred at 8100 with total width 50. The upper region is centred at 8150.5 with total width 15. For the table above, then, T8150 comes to 0.74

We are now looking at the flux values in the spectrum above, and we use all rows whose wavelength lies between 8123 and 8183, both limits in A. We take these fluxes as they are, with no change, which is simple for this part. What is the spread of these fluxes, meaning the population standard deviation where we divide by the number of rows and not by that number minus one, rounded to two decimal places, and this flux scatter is 0.50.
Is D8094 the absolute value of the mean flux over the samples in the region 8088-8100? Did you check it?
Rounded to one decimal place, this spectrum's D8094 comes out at 8.6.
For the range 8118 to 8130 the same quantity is 8.4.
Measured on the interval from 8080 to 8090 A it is 8.6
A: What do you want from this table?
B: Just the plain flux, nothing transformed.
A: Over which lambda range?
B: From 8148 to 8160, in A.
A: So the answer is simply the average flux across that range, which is 8.43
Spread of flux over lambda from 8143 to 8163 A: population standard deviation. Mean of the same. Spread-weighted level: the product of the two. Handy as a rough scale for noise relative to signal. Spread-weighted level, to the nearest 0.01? 4.06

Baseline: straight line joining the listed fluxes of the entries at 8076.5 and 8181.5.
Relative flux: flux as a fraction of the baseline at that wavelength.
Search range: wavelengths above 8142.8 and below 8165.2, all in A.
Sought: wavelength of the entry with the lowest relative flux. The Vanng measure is 8154.0 A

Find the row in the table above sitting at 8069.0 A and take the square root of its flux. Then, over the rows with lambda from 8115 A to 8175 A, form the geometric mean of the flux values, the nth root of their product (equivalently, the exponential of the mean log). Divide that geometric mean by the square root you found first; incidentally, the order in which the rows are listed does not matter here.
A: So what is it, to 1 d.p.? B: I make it 2.8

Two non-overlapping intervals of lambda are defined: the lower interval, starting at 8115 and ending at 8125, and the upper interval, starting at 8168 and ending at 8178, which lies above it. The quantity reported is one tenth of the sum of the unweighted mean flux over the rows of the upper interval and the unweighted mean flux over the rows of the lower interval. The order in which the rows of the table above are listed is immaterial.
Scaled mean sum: 1.75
